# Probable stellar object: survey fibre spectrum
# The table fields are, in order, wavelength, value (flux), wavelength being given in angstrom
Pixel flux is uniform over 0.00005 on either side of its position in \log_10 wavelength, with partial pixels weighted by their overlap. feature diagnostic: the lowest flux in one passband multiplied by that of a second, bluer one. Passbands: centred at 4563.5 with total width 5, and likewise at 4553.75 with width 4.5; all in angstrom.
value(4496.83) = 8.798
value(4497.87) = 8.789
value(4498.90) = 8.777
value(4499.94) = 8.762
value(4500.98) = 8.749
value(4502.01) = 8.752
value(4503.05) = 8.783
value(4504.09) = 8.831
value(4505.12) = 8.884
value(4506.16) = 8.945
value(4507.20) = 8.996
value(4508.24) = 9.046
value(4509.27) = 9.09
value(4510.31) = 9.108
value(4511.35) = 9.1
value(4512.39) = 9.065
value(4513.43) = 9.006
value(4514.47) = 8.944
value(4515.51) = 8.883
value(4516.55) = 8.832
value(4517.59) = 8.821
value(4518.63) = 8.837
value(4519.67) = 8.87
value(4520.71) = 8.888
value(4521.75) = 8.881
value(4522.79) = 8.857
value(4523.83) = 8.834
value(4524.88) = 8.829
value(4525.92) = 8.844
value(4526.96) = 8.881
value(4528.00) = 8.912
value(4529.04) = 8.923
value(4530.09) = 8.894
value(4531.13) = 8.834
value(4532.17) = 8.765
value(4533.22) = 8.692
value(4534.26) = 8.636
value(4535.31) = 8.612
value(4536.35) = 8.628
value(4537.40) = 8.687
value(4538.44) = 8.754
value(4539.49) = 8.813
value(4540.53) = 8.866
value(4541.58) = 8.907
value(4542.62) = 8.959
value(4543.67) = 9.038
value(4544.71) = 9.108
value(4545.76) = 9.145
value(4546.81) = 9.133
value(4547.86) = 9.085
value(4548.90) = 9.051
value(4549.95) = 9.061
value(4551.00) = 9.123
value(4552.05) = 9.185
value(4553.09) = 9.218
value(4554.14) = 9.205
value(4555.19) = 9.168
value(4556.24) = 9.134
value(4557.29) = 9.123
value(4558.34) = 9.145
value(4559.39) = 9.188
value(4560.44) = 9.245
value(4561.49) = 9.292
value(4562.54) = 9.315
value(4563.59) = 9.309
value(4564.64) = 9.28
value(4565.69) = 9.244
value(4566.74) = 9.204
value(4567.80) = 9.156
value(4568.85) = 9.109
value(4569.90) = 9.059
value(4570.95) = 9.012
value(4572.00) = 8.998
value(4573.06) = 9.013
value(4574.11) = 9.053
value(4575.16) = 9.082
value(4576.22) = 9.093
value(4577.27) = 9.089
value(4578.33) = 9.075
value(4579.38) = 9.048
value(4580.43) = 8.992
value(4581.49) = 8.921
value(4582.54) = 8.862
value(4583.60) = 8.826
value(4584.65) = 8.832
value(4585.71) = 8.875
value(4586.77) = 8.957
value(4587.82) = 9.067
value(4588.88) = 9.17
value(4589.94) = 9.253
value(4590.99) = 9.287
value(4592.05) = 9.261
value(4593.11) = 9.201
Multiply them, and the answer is 85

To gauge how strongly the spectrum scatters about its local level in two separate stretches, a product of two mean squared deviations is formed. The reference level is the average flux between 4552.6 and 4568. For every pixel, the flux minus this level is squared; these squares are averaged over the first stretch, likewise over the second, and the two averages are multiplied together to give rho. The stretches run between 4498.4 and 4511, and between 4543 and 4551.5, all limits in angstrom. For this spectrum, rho 0.002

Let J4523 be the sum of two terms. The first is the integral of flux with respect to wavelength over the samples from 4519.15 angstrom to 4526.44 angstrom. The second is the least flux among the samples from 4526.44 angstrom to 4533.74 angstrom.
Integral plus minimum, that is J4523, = 73.3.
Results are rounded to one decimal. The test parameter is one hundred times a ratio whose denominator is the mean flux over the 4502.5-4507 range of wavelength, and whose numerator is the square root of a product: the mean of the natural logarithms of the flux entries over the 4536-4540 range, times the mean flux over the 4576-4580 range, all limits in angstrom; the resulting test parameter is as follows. 50.0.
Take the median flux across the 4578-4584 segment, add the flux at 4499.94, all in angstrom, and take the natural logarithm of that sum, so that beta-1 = 2.87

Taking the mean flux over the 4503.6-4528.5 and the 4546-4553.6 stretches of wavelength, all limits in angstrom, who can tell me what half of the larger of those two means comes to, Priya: 4.56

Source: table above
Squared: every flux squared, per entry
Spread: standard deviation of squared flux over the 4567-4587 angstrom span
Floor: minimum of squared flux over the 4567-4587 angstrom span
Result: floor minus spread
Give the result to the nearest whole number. 76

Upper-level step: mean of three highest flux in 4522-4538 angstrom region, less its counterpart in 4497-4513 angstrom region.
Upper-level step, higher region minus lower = -0.19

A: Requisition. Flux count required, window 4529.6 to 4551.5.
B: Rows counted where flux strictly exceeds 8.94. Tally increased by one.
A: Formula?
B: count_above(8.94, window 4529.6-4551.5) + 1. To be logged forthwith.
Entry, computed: 10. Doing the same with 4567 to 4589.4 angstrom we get 17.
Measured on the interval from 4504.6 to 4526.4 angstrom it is 10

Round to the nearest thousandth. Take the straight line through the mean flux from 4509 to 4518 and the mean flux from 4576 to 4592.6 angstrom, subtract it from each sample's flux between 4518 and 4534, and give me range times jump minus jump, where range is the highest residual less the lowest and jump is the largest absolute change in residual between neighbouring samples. -0.057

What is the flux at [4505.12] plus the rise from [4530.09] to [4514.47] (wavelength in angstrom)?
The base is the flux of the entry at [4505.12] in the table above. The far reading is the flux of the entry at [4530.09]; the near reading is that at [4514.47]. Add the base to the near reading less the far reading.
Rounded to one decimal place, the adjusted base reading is 8.9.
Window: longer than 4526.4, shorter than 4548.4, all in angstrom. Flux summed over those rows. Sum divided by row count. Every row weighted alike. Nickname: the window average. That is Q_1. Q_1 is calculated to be 8.87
